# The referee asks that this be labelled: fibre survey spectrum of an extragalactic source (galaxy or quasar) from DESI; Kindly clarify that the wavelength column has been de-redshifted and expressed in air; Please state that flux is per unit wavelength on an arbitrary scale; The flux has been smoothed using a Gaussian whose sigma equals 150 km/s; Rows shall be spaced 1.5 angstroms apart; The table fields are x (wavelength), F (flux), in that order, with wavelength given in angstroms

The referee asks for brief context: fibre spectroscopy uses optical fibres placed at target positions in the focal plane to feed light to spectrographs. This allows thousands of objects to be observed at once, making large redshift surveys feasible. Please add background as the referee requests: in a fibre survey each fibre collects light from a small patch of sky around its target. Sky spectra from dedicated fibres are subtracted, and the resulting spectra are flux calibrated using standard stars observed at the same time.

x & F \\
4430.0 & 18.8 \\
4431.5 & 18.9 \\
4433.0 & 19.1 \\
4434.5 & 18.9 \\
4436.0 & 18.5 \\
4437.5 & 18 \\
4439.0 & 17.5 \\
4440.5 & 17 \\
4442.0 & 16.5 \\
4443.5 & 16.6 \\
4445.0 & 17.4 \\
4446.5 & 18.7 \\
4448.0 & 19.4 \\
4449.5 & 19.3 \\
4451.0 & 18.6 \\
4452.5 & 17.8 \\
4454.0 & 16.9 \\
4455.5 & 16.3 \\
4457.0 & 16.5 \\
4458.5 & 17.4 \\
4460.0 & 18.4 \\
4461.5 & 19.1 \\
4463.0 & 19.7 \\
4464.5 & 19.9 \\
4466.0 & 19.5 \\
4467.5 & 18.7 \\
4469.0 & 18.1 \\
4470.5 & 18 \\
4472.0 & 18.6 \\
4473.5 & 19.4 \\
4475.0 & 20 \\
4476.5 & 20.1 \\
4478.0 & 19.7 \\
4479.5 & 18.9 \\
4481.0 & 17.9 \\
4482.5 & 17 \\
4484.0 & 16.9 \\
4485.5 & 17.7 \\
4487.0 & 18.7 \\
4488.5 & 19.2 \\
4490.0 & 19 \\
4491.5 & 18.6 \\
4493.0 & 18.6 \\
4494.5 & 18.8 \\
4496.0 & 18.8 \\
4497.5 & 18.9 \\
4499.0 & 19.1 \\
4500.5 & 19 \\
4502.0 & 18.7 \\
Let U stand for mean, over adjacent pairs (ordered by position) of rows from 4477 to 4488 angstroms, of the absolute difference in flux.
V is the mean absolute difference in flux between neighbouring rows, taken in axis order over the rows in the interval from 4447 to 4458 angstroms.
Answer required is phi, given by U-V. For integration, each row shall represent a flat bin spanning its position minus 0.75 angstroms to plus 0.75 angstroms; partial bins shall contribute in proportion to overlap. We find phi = 0.2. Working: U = 0.77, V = 0.55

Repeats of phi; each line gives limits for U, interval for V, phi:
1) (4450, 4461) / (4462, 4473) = 0.3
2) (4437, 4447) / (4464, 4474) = 0.1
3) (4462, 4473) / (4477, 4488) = -0.3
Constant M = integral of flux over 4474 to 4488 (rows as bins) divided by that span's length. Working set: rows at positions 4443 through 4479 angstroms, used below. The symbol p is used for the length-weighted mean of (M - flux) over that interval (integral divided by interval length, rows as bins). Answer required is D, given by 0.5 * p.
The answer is 0.03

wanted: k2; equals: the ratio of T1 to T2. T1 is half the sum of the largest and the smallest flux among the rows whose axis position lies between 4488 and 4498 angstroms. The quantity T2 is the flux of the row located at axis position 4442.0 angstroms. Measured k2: 1.15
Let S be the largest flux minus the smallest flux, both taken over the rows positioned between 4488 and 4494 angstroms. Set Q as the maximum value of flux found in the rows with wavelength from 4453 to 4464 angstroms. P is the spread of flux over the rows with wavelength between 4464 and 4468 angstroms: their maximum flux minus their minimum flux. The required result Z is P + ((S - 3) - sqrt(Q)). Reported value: -6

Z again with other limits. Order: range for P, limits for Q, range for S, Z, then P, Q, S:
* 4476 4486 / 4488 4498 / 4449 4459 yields -1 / 3.2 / 19.2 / 3.0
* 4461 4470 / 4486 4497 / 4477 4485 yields -3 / 1.8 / 19.2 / 2.8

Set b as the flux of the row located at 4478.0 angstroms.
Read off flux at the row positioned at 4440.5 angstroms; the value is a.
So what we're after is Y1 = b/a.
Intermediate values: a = 17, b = 19.7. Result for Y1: 1.16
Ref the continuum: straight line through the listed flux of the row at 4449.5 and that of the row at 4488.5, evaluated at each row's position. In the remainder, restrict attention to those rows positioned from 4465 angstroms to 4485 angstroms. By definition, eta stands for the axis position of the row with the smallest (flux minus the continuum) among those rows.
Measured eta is 4484.0 angstroms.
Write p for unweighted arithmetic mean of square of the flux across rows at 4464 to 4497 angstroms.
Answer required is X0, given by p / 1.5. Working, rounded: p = 352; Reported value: 234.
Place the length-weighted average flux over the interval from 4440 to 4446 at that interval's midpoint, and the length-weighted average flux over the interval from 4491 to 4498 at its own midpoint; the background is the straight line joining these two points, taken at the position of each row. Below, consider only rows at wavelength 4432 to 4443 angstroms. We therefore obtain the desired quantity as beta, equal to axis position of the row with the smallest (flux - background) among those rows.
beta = 4442.0 angstroms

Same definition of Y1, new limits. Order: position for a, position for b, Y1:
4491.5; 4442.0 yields 0.89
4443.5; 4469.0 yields 1.09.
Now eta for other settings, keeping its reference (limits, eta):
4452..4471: 4455.5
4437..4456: 4455.5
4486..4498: 4491.5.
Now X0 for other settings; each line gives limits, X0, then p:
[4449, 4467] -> 224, 336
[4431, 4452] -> 221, 331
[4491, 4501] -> 236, 355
